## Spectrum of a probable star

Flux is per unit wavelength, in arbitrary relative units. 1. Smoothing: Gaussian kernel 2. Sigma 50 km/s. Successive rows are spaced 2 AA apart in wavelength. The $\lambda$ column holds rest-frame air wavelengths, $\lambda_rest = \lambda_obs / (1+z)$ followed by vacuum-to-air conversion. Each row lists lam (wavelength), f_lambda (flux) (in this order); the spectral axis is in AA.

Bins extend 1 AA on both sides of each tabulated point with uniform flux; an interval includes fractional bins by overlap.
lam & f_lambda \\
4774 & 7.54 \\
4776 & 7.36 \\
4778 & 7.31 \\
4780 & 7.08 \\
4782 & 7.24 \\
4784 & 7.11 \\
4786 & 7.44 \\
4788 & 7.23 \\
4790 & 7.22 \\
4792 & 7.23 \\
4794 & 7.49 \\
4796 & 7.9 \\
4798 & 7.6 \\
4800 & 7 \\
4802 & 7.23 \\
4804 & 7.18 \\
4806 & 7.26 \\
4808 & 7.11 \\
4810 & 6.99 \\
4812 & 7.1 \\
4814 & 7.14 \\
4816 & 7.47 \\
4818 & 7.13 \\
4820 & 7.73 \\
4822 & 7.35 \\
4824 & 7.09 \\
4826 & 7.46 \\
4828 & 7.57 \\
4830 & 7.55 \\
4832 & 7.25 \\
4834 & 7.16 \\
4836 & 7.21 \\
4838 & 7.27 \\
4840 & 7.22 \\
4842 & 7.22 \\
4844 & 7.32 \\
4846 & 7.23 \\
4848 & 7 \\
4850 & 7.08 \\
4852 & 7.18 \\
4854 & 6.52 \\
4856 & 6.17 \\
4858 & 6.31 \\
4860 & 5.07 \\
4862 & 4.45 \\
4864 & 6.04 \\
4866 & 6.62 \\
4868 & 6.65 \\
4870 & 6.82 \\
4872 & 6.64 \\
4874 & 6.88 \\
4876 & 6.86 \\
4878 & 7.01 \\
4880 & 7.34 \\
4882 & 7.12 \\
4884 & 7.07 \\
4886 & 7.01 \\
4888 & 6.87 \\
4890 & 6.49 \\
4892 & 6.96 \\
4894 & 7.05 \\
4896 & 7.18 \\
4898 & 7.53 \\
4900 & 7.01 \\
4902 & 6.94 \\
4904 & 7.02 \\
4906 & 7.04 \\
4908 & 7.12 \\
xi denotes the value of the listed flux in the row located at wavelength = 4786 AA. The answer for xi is 7.44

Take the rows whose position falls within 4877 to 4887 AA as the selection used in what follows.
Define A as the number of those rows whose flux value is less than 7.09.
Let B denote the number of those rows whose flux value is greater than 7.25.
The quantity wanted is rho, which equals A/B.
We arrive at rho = 3.0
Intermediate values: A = 3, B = 1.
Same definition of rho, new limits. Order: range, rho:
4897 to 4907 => 4.0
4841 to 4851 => 2.0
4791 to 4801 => 0.3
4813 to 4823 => 0.0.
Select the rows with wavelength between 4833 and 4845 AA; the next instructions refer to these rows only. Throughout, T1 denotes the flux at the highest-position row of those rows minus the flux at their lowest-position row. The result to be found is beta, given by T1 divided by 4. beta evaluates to 0.040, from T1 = 0.16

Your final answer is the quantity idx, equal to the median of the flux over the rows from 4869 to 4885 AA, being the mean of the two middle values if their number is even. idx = 6.9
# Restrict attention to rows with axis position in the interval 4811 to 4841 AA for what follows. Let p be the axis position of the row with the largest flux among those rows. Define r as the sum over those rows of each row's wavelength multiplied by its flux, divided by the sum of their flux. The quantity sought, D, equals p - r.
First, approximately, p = 4820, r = 4826.0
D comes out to -6.0 AA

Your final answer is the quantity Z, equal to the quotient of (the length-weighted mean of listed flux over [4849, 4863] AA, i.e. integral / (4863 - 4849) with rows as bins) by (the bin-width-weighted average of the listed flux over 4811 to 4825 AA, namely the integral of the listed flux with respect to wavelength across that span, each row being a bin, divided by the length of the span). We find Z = 0.84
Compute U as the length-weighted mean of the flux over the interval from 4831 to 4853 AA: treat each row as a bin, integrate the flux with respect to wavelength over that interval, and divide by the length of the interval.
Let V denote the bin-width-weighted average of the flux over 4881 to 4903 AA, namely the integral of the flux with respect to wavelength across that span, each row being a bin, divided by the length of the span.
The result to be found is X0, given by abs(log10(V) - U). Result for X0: 6.3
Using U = 7.19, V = 7.02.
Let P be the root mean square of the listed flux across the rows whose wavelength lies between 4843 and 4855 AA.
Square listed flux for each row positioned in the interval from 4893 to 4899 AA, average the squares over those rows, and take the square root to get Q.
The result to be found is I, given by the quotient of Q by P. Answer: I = 1.03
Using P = 7.1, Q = 7.3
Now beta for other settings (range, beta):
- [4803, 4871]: -0.090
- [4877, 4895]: 0.010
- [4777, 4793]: -0.020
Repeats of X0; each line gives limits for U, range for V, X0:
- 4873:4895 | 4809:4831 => 6.1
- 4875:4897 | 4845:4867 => 6.2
